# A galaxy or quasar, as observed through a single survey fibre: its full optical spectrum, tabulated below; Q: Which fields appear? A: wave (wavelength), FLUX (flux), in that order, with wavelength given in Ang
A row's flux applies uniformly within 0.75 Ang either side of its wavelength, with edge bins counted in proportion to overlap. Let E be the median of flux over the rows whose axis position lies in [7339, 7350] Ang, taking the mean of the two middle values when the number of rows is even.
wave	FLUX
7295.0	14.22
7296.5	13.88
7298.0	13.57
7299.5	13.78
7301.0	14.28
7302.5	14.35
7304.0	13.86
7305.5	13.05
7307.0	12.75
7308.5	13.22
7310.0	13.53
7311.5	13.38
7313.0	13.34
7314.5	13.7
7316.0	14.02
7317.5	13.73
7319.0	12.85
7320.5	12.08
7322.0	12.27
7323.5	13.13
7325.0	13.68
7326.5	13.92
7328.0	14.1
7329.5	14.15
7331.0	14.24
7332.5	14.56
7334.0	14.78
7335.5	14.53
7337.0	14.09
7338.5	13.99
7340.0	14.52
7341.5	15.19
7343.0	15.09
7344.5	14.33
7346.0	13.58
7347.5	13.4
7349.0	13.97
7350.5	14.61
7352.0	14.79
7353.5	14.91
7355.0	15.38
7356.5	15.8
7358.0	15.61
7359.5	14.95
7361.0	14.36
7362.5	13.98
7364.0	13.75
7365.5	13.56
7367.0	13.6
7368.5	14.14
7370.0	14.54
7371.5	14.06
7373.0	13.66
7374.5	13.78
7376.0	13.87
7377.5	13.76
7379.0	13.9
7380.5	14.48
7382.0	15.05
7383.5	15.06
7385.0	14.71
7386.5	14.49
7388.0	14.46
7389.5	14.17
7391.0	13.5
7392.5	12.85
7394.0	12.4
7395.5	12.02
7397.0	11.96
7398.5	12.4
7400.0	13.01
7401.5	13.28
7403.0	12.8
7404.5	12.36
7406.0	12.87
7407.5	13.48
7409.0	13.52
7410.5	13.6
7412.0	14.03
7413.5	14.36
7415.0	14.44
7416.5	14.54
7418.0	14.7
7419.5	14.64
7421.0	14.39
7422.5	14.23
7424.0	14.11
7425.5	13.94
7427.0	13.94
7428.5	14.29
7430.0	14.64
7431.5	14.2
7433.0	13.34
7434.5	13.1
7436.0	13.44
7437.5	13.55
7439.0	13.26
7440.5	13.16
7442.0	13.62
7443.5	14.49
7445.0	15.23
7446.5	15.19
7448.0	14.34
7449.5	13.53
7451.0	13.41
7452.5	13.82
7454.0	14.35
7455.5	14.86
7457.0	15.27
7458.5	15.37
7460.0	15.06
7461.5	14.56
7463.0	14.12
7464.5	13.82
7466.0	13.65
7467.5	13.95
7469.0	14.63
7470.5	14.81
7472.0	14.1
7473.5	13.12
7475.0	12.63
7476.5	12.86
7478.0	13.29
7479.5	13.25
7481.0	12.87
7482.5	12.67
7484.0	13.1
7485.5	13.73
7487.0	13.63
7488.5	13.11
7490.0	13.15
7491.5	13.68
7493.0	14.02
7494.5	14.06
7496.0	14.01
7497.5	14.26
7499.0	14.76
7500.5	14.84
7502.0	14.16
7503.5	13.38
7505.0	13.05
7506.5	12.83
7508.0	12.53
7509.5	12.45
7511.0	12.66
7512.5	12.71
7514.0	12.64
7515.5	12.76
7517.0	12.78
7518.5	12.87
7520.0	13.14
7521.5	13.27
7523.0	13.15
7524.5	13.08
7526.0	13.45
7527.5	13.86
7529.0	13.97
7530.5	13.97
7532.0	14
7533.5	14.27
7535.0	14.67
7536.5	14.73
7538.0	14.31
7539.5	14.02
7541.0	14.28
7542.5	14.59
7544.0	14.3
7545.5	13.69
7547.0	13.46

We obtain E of 14.3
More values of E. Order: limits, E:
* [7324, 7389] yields 14.3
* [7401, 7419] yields 13.6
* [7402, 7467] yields 14.1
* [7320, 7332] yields 13.8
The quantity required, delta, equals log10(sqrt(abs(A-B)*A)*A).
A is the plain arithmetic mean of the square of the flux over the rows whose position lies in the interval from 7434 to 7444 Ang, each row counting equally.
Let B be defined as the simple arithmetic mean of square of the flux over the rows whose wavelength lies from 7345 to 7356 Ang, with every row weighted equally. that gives 4.09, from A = 183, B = 207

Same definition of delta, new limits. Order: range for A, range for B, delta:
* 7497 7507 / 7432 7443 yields 4.02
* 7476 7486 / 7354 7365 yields 4.20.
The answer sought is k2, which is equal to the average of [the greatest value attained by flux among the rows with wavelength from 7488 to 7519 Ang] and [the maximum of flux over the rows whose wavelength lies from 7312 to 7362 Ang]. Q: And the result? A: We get 15.3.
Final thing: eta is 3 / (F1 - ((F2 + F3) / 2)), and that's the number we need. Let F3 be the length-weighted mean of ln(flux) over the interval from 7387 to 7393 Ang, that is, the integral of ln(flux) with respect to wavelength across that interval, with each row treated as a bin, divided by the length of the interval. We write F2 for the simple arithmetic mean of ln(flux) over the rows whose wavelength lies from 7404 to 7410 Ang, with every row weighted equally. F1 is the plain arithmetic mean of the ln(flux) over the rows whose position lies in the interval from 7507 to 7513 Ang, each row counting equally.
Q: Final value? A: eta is -47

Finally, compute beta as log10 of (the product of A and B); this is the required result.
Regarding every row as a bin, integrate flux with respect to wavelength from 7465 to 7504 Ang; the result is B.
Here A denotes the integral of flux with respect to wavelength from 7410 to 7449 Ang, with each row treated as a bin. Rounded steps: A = 550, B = 534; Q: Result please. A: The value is 5.468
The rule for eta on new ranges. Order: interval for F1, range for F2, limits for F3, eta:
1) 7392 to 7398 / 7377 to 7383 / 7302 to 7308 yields -25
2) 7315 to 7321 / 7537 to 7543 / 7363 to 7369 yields -47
